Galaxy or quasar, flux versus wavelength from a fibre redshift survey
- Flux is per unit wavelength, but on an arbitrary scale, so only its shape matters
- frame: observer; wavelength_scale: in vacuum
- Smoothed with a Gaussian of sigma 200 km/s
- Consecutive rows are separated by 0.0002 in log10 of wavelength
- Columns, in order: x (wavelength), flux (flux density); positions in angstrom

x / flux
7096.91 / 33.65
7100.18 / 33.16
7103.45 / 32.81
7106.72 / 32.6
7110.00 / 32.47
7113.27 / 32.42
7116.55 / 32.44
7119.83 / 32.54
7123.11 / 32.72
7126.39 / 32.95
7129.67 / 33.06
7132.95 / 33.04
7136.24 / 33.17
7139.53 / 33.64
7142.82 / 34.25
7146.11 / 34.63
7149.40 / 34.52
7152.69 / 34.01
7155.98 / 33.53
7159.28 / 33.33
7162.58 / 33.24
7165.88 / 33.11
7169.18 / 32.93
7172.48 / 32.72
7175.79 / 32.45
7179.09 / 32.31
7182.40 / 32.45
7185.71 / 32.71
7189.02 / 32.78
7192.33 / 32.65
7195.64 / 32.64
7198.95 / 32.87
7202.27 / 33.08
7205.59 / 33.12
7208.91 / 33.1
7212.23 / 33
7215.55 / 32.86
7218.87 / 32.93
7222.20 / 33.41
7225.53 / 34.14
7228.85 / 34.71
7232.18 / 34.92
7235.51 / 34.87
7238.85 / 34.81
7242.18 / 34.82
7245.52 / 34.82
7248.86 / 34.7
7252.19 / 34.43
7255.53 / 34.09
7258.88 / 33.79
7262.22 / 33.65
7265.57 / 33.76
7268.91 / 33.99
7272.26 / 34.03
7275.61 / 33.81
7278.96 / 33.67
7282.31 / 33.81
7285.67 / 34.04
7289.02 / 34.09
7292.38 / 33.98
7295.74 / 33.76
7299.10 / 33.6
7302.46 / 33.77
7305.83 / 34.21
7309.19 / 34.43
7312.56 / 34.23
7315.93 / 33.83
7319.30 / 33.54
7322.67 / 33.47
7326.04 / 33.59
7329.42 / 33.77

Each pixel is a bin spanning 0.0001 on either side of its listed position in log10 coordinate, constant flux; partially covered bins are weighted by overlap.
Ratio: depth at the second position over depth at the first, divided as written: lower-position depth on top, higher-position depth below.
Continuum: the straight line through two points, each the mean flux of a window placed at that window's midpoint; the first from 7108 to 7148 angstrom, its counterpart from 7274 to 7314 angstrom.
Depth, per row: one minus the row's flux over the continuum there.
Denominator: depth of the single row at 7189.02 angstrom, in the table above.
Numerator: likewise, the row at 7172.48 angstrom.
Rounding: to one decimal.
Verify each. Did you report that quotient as 1.0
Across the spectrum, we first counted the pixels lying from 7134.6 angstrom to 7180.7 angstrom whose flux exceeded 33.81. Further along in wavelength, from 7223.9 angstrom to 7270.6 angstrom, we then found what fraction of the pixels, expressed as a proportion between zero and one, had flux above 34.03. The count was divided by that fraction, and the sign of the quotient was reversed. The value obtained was -6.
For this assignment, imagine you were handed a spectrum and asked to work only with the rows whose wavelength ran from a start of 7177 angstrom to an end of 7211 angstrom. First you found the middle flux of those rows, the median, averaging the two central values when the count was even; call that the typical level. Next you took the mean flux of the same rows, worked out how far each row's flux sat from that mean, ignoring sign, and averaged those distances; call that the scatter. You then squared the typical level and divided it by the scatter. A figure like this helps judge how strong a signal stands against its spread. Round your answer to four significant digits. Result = 4896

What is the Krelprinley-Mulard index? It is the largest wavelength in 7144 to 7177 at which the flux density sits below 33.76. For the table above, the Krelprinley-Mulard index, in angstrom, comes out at 7175.79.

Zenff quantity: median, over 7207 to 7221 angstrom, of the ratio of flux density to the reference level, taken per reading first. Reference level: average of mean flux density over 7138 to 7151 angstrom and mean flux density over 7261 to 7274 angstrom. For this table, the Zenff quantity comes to 0.97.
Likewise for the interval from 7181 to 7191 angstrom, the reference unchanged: 0.96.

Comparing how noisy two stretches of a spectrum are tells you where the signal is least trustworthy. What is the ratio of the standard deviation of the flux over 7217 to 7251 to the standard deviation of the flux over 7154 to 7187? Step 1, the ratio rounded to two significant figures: 1.7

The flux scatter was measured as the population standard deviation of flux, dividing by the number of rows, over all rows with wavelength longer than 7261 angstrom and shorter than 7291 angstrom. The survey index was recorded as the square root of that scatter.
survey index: 0.40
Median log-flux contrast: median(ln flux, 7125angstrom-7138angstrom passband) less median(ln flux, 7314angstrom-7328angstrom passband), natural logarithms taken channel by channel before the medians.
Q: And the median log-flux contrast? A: -0.015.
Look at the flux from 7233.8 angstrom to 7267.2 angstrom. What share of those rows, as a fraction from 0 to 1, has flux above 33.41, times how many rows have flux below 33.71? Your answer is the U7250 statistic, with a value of 1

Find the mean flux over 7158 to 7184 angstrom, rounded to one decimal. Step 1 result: 32.8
